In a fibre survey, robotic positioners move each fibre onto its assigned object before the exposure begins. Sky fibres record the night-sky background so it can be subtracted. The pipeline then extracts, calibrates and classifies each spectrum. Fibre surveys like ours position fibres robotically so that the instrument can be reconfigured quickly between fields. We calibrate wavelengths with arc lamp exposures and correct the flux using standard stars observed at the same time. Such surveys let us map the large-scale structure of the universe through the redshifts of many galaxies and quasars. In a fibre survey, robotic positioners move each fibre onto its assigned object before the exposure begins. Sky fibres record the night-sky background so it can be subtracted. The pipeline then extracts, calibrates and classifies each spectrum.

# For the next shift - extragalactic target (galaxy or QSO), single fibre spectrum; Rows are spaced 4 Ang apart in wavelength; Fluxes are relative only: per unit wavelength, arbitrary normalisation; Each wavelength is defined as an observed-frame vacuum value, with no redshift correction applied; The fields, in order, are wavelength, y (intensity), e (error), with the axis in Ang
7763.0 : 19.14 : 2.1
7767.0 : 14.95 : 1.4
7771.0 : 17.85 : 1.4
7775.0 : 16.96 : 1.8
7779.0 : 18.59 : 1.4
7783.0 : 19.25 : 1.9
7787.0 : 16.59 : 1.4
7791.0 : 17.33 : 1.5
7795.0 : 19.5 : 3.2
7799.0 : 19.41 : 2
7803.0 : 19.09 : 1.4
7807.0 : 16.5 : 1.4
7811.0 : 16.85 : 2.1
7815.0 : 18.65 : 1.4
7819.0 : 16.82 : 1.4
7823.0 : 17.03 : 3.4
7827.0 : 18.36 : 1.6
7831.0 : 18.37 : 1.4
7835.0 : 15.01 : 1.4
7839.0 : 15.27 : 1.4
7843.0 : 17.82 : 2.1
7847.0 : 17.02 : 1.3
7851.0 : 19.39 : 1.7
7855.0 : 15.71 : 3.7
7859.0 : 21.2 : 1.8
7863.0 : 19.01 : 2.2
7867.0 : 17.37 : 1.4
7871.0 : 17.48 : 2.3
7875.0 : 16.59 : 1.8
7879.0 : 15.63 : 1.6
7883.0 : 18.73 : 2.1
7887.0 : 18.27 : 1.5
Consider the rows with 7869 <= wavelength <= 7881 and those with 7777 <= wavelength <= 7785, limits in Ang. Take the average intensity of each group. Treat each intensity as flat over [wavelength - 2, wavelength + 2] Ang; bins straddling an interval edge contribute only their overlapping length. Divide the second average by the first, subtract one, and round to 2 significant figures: 0.14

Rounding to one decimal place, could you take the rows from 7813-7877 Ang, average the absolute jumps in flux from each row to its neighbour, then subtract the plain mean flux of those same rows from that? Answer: -15.8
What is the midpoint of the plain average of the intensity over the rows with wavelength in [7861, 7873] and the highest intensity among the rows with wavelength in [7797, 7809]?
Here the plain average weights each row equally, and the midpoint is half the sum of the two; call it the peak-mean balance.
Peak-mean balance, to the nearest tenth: 18.7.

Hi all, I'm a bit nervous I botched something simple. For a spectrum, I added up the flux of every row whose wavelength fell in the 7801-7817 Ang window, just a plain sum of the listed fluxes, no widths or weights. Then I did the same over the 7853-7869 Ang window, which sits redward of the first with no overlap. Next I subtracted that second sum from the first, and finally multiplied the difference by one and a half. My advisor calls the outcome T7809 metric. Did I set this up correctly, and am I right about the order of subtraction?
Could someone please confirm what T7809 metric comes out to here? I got -3.3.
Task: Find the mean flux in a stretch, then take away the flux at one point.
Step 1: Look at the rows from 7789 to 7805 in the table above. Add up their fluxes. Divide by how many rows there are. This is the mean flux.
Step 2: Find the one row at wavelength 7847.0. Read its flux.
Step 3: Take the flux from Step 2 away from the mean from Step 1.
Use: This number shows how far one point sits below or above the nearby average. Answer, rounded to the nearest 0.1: 1.8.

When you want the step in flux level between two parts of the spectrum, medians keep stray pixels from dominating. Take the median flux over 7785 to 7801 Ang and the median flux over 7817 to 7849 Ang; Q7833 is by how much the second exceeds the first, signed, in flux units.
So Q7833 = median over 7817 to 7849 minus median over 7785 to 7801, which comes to -1.3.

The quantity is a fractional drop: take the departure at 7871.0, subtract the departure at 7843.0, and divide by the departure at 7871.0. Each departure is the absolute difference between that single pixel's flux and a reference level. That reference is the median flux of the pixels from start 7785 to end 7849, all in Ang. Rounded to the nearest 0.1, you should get -1.1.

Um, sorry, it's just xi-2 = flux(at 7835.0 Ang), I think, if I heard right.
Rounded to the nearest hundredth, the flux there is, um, 15.01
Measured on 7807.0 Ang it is 16.50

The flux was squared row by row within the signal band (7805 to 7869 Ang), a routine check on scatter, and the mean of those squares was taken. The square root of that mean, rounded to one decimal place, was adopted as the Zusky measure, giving 17.6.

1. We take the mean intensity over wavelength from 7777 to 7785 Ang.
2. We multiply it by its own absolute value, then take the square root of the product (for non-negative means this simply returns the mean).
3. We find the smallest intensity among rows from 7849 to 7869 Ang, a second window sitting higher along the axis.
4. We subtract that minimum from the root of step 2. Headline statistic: 3.2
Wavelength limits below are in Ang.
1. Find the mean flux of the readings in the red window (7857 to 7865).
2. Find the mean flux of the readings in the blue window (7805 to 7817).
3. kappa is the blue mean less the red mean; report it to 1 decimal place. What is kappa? -2.8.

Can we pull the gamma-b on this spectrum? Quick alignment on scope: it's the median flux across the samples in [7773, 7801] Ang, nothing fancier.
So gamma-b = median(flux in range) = 18.59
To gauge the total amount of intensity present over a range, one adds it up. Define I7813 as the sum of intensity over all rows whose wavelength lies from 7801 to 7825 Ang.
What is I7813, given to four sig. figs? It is 104.9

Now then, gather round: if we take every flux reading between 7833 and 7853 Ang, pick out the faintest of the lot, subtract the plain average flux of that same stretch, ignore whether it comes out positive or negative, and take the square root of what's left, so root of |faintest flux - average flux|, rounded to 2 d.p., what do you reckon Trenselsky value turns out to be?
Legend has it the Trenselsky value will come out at 1.38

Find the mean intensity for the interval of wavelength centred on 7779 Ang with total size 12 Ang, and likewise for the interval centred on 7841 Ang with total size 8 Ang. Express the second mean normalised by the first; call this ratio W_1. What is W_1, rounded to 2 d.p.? 0.91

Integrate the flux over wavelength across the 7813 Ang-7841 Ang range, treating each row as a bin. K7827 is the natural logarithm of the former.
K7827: 6.2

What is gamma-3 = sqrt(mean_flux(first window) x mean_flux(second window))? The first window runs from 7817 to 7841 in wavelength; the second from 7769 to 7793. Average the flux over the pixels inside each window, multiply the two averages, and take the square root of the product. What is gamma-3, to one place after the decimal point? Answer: 17.3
